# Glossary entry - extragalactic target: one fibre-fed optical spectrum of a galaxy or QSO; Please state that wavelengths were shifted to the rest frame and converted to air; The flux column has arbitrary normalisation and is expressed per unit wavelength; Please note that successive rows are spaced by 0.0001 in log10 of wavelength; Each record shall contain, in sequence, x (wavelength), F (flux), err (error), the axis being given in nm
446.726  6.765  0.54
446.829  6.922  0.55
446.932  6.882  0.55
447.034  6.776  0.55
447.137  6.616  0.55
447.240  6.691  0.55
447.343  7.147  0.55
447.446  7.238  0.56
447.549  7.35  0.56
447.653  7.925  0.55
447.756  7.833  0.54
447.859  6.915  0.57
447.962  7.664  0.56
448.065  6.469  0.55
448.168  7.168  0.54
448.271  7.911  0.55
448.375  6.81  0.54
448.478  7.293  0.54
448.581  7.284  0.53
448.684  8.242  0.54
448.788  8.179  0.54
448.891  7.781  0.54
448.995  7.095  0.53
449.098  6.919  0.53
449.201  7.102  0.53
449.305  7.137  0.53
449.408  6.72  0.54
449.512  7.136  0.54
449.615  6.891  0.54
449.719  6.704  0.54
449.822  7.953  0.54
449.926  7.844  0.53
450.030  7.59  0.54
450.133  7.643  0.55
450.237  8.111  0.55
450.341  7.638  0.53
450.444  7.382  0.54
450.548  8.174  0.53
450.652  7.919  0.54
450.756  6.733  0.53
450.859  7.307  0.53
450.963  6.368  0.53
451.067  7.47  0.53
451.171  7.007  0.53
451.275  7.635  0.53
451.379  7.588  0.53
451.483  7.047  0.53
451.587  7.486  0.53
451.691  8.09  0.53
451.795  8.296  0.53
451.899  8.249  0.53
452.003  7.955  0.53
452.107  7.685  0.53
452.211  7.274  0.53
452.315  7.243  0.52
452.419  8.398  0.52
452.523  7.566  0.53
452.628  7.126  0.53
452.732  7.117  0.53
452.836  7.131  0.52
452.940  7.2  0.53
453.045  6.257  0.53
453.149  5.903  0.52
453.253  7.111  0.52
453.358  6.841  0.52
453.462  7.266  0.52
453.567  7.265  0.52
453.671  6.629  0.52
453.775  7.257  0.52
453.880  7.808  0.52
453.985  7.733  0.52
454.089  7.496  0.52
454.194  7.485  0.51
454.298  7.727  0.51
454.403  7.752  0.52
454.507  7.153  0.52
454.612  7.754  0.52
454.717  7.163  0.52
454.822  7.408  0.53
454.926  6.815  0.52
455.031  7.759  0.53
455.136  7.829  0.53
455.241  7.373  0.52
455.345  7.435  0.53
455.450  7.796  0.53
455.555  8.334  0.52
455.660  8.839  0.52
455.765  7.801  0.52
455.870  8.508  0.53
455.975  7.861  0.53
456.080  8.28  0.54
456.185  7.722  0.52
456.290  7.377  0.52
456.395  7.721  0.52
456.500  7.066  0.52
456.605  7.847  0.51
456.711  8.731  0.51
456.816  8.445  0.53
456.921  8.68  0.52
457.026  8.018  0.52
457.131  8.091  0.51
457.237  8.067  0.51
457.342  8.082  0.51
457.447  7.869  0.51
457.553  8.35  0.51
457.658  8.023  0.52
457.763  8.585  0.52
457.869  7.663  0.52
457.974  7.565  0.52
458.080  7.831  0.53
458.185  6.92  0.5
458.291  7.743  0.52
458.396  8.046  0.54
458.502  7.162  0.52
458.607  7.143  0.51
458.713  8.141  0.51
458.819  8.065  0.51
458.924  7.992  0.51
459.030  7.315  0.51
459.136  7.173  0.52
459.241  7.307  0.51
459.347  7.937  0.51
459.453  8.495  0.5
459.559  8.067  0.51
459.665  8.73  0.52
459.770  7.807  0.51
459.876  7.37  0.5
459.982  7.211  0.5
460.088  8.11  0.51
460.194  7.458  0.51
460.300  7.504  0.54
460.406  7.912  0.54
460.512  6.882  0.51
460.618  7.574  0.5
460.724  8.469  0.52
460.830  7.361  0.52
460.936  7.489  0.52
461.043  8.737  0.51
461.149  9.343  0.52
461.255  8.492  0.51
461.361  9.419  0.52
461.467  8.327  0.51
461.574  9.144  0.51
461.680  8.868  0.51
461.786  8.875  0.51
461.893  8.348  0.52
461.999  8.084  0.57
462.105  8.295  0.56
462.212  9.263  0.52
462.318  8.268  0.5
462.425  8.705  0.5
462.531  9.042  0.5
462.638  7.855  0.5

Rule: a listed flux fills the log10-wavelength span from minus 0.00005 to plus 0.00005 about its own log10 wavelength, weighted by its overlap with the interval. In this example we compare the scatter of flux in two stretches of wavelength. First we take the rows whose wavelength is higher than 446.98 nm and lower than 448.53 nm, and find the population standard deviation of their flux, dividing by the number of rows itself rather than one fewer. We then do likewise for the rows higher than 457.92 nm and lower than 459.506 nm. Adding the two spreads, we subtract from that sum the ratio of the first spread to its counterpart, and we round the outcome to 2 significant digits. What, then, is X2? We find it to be -0.12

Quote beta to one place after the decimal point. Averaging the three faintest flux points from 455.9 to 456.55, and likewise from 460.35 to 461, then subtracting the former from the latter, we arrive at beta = -0.1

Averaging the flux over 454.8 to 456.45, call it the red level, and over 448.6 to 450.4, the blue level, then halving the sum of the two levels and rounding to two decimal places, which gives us 7.63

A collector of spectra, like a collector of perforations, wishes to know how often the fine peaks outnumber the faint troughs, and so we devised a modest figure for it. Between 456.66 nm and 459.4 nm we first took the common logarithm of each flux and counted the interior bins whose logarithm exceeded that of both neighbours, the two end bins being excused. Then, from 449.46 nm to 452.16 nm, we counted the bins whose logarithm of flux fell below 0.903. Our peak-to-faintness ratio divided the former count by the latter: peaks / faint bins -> 0.38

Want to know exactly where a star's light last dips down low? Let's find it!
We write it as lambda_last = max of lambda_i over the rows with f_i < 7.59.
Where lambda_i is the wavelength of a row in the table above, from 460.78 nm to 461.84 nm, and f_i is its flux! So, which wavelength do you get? 460.936 nm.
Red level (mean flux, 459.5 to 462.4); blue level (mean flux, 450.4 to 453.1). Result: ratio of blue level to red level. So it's 0.91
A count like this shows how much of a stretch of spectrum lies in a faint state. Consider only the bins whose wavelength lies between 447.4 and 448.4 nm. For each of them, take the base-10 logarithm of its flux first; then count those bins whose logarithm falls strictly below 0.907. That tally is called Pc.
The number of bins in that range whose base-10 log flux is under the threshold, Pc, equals 10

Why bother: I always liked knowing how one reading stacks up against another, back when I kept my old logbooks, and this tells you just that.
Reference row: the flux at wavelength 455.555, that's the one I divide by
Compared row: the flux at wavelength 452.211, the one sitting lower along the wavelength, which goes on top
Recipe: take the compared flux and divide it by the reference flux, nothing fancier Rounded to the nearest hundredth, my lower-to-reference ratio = 0.87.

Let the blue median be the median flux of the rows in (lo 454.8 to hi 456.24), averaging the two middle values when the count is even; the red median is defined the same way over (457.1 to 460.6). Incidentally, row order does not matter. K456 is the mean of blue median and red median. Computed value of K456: 7.83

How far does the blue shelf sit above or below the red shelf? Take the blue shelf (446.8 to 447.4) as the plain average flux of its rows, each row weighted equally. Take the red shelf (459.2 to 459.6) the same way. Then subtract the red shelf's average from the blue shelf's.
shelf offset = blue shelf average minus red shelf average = -1.1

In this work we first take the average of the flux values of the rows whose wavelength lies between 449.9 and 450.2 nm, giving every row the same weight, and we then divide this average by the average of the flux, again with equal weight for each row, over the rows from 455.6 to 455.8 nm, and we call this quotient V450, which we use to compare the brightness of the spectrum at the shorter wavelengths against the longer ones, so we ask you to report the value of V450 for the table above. 0.92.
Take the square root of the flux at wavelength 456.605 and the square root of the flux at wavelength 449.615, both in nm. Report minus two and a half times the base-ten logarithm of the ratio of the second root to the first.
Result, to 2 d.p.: 0.07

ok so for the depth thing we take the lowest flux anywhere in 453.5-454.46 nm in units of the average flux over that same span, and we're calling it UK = 0.89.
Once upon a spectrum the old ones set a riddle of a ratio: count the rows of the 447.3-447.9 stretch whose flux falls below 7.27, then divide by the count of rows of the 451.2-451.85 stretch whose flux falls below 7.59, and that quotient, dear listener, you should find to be 1.0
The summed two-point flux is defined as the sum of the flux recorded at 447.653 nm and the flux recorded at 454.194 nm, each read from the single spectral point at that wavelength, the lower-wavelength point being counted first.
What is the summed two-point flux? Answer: 15.41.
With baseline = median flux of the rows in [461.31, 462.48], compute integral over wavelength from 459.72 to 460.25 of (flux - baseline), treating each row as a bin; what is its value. -0.59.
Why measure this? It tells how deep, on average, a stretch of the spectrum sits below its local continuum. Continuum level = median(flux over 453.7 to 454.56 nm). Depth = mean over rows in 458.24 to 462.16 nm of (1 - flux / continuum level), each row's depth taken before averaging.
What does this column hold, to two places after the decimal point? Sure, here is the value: -0.05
